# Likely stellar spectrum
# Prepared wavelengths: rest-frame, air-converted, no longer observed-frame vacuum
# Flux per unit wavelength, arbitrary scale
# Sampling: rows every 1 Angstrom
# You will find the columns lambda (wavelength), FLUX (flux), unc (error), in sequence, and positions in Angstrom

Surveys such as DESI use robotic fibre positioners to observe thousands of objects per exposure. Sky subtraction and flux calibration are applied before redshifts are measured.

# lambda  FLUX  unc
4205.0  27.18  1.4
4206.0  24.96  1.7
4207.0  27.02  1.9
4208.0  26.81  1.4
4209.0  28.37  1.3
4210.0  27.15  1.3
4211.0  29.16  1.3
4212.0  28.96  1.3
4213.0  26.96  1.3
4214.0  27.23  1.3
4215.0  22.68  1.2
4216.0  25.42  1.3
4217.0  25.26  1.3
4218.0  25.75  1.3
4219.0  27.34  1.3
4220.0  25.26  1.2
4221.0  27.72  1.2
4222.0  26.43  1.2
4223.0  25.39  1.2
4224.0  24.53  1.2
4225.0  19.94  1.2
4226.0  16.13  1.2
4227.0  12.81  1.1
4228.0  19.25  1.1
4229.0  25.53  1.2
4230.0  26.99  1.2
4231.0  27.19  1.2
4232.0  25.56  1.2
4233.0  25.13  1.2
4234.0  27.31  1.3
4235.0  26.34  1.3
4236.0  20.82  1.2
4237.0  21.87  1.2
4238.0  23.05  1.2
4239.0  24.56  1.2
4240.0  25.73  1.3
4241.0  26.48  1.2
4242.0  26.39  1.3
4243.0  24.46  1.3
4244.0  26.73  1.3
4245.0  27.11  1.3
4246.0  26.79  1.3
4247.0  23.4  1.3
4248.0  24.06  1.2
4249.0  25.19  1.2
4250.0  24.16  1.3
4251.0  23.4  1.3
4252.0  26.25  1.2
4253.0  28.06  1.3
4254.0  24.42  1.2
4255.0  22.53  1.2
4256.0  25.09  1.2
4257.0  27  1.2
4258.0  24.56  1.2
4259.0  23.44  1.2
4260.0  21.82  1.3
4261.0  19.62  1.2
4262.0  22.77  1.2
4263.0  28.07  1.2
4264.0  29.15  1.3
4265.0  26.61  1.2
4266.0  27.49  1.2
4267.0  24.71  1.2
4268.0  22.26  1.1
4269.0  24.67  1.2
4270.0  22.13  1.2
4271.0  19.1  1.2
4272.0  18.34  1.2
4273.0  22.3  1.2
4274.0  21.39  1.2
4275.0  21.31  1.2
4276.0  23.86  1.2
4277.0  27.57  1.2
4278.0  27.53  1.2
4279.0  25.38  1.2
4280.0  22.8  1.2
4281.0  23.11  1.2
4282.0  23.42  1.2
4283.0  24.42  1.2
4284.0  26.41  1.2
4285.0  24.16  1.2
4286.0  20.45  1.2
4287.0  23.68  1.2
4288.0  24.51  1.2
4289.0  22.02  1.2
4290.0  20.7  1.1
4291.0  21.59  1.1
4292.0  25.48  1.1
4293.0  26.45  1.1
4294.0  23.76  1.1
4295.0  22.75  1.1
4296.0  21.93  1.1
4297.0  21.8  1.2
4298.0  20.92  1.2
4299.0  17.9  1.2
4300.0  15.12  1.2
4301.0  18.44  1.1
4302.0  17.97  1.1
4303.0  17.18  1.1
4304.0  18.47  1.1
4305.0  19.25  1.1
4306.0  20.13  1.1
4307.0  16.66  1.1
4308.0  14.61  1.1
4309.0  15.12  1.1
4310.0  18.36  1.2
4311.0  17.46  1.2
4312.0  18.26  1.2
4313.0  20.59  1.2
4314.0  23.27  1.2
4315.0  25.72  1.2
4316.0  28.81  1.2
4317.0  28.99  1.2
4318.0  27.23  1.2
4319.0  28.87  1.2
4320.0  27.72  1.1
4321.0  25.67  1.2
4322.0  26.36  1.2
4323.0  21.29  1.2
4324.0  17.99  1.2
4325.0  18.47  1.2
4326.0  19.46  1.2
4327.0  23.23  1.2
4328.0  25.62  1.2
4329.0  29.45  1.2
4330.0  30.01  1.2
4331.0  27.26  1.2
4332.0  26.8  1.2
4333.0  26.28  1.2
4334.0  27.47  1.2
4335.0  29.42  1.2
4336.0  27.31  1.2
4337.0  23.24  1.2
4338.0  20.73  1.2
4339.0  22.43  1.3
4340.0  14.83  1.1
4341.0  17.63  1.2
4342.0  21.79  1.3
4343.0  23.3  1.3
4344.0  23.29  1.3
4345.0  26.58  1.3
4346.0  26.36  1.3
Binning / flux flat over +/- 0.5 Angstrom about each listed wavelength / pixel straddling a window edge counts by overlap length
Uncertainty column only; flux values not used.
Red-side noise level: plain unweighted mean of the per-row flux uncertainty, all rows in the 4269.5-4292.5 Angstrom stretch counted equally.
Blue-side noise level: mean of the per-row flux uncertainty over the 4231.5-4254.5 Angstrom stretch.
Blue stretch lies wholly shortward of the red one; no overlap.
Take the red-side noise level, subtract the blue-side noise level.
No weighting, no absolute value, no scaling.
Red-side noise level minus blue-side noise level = -0.065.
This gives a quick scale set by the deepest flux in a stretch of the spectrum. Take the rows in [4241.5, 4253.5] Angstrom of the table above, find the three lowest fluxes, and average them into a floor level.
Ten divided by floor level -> 0.42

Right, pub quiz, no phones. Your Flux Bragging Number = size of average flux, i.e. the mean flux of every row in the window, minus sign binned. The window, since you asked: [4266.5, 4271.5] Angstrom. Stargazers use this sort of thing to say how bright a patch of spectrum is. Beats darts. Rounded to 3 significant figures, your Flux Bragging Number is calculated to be 22.6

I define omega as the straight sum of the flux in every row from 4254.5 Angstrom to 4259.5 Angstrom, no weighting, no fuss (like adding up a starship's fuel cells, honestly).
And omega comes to 123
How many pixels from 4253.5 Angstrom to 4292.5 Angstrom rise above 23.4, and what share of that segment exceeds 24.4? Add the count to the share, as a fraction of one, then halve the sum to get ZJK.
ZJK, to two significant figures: 11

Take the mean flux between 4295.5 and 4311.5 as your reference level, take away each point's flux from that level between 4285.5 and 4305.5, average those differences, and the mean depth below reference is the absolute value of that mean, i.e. 2.8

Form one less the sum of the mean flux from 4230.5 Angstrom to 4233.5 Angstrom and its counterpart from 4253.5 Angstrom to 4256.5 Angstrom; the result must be -49.0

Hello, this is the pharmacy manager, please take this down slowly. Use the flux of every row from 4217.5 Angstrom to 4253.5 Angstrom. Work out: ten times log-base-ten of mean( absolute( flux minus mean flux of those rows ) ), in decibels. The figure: 4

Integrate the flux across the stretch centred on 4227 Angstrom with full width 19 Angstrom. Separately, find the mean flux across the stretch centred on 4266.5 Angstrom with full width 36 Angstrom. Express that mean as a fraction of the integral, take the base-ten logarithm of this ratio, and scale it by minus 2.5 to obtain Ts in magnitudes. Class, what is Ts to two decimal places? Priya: 3.19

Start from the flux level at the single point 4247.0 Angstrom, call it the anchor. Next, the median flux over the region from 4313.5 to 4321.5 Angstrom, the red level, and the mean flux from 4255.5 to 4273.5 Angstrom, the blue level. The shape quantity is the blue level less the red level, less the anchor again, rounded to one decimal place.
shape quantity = -27.0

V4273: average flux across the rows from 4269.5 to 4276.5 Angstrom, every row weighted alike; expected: 21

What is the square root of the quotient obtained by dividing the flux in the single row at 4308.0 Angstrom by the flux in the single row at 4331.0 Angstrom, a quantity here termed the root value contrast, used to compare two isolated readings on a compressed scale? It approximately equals 0.73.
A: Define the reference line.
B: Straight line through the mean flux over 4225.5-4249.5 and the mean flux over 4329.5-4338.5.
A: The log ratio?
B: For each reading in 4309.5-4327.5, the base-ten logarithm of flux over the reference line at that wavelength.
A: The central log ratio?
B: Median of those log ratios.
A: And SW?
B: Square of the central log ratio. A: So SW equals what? 0.0026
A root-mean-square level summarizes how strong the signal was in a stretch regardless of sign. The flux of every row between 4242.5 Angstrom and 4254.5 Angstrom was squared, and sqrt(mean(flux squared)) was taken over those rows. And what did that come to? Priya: 25.4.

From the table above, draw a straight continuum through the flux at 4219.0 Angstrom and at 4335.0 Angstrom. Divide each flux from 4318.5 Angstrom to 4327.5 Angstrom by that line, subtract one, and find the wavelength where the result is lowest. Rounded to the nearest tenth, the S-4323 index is 4324.0 Angstrom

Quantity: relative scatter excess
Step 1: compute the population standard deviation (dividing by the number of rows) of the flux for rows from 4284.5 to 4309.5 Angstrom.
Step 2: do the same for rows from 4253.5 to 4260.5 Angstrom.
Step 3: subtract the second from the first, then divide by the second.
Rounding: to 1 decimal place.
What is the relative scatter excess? 1.0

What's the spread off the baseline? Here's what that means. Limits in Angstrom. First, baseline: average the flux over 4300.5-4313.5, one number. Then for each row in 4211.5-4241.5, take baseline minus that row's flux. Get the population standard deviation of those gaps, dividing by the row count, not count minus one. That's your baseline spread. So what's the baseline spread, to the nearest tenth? 3.5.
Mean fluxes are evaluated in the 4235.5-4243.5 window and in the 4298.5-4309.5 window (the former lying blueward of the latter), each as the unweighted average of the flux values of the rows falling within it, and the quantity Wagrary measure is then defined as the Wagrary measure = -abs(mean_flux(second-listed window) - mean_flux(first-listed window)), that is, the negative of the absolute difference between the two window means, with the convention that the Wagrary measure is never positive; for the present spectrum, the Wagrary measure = -7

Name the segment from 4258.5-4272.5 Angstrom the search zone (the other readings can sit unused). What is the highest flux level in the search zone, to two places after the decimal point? 29.15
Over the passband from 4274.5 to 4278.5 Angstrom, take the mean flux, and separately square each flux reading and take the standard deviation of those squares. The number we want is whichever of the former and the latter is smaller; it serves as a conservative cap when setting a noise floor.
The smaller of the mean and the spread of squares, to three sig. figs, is 25.1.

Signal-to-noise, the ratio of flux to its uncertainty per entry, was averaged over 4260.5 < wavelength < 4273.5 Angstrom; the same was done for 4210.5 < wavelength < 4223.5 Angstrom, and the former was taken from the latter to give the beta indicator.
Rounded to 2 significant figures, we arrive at 1.3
